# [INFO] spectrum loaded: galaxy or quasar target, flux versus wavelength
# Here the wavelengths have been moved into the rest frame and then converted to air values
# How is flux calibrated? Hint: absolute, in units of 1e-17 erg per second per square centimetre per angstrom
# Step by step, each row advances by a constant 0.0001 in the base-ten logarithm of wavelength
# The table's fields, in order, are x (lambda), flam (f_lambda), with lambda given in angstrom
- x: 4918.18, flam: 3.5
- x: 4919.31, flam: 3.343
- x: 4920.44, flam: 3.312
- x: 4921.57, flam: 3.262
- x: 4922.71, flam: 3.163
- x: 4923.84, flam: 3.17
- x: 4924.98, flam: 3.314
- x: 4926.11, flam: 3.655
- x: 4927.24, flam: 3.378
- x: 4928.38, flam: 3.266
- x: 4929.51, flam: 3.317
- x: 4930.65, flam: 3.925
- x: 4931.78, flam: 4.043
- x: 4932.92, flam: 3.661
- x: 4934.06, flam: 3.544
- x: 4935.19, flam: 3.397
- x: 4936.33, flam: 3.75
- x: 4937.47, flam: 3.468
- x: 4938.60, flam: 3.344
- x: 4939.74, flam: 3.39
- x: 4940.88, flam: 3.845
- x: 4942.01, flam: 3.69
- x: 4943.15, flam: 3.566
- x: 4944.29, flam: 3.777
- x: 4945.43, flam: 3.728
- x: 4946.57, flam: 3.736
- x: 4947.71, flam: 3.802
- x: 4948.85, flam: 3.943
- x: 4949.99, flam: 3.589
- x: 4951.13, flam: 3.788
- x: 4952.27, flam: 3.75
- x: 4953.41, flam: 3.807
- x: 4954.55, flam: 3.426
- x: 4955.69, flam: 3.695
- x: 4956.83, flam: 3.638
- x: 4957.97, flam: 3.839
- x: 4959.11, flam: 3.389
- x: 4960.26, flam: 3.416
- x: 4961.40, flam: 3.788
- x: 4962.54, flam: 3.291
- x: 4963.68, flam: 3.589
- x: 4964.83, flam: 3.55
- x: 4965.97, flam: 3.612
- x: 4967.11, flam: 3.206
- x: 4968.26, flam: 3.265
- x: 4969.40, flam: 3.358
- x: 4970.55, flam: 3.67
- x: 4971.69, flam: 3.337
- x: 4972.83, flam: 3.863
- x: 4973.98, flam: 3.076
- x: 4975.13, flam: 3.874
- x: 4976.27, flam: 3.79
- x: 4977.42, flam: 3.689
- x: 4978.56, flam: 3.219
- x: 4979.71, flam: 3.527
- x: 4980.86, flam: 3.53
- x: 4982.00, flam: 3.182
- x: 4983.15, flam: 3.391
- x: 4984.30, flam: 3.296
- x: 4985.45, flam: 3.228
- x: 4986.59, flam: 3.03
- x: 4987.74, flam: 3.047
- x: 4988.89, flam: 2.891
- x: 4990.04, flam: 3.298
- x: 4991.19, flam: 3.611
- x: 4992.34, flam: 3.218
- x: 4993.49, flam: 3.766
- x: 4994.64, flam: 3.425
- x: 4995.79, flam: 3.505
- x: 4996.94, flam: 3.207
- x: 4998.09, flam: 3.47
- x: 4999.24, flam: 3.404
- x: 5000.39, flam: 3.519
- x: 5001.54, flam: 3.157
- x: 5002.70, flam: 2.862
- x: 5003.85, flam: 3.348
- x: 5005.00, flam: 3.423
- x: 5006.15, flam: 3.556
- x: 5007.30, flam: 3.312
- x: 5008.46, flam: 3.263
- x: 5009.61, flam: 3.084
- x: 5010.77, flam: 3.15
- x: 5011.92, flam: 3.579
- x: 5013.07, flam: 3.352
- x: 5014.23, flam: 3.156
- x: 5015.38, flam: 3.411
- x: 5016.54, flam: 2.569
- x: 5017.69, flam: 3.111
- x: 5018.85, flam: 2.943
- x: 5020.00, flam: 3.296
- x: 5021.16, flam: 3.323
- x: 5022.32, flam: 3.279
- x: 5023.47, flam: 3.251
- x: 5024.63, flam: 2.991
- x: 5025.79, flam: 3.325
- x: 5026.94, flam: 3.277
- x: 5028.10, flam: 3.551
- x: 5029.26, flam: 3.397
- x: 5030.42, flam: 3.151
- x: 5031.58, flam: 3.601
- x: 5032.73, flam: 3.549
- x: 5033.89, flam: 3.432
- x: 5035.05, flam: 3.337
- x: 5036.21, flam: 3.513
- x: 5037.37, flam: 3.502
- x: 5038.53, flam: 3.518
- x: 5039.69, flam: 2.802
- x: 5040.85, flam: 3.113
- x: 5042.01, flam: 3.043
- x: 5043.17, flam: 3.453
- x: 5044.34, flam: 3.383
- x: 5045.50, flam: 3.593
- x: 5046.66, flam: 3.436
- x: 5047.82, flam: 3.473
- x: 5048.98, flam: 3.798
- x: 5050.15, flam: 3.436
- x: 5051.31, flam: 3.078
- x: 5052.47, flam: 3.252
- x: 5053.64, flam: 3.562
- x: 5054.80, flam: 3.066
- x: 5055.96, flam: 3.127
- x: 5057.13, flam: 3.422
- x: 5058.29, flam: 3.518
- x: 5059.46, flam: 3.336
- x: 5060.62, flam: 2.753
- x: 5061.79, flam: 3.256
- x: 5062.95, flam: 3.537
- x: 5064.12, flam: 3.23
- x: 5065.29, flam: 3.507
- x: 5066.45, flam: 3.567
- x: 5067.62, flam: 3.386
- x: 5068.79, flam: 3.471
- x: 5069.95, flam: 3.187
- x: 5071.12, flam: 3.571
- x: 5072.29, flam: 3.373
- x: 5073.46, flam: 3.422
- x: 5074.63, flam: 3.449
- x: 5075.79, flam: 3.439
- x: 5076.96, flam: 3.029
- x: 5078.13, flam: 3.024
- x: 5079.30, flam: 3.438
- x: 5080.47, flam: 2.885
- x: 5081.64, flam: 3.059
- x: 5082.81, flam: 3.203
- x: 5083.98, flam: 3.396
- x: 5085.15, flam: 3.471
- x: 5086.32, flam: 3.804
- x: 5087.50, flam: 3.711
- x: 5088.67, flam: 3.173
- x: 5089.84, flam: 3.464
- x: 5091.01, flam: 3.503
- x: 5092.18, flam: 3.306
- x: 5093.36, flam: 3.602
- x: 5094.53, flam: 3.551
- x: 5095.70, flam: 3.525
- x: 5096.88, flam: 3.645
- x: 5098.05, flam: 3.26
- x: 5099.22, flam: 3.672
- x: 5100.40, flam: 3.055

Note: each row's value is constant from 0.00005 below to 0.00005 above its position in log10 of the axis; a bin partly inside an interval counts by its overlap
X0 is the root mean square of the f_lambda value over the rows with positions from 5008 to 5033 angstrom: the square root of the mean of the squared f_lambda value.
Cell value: 3.26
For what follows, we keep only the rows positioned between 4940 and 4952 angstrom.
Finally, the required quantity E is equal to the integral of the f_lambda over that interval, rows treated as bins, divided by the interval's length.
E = 3.7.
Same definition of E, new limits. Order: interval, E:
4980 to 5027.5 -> 3.3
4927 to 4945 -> 3.6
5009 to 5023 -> 3.2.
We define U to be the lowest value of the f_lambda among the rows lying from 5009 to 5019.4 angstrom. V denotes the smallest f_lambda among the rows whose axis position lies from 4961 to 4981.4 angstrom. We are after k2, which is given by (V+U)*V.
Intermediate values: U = 2.569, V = 3.076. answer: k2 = 17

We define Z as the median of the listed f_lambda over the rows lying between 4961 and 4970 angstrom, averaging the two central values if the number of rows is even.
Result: 3.45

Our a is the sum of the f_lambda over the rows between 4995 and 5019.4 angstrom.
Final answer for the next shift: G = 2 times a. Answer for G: 137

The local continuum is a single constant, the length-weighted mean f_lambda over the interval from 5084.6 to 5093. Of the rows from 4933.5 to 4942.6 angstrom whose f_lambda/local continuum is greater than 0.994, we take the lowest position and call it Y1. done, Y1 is 4934.06 angstrom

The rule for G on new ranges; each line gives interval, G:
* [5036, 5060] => 141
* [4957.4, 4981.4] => 148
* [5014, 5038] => 138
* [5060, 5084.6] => 138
